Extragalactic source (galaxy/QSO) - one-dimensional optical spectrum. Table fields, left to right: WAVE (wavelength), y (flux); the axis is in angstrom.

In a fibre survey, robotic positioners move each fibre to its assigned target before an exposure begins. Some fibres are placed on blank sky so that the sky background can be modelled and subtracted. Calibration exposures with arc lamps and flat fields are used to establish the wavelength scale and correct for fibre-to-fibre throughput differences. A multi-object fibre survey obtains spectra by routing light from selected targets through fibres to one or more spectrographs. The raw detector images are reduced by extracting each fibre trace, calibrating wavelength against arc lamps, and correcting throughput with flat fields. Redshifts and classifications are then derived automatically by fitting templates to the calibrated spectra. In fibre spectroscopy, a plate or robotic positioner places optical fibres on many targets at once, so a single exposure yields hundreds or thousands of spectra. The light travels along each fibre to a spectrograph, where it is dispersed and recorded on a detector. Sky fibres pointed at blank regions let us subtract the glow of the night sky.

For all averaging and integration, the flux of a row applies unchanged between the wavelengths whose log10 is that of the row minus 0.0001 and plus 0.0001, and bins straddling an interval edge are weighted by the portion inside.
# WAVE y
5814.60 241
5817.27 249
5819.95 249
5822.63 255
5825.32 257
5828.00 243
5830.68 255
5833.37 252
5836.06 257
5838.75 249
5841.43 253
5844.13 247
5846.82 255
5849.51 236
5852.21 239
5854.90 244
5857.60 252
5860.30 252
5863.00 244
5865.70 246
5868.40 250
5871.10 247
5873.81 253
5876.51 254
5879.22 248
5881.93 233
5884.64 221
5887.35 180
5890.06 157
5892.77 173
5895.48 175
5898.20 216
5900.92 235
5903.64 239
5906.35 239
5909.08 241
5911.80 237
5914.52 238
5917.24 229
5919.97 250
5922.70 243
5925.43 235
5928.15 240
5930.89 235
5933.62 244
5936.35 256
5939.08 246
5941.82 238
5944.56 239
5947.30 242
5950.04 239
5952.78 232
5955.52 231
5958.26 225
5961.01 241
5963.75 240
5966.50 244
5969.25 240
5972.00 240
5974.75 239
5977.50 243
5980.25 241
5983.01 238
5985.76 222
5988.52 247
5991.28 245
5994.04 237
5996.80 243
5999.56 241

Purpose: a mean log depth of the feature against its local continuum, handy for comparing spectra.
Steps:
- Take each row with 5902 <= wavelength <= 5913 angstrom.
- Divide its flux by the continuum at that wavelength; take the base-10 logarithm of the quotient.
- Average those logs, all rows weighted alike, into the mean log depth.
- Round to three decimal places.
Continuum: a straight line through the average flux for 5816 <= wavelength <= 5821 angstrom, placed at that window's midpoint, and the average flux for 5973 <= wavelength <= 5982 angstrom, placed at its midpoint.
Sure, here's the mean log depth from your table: -0.010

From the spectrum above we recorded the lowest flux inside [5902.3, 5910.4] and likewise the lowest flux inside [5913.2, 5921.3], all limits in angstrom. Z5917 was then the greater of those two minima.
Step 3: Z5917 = 239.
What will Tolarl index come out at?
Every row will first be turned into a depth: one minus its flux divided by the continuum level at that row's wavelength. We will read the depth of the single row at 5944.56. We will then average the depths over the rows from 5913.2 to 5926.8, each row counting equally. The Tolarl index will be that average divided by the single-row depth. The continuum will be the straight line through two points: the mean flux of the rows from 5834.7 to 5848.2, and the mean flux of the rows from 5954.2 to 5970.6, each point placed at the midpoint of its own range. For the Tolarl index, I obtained 33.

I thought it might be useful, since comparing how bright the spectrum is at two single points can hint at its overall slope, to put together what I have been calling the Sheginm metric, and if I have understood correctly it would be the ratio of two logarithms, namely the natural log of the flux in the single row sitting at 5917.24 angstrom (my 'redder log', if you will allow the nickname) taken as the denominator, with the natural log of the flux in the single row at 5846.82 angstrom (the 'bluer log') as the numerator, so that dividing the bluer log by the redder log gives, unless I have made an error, 1.02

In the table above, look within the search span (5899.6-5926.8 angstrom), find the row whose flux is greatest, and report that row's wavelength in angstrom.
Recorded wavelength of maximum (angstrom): 5919.97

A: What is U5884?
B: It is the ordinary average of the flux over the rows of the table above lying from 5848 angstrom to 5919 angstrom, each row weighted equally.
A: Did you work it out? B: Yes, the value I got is 230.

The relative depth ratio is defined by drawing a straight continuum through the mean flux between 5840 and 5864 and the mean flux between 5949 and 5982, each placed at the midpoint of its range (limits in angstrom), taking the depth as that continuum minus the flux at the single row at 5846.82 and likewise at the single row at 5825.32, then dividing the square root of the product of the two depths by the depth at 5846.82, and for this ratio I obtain -1.0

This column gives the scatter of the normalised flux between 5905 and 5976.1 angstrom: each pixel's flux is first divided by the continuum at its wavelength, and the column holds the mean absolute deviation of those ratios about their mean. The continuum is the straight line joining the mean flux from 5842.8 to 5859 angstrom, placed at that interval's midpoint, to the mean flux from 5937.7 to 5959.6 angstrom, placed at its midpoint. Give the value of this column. 0.021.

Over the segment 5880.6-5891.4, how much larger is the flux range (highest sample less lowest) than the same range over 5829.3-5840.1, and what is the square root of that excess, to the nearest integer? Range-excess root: 8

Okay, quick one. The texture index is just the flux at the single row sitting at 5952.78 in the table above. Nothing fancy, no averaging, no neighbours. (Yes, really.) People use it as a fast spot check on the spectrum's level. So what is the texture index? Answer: 232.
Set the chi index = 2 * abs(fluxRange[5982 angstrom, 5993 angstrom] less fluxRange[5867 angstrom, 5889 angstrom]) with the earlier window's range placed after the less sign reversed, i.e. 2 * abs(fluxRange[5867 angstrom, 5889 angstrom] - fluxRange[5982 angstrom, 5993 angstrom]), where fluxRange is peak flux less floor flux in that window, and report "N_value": 98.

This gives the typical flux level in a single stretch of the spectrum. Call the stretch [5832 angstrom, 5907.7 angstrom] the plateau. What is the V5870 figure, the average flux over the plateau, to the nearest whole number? 234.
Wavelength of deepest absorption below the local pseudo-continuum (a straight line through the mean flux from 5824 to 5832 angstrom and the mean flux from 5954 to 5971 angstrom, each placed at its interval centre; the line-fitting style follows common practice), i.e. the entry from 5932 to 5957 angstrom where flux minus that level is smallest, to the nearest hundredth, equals 5955.52 angstrom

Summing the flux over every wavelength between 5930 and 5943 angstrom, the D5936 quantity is 1219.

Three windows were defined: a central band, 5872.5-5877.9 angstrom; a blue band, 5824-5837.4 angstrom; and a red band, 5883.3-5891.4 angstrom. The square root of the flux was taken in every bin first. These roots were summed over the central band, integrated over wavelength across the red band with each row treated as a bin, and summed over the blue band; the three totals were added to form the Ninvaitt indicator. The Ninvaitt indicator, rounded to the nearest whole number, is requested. 222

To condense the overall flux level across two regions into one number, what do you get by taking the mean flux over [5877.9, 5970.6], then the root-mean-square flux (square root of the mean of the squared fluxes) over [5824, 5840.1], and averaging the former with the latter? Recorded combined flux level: 241.1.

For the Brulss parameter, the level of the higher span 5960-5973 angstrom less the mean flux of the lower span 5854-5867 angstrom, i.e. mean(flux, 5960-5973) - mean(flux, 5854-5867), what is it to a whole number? -7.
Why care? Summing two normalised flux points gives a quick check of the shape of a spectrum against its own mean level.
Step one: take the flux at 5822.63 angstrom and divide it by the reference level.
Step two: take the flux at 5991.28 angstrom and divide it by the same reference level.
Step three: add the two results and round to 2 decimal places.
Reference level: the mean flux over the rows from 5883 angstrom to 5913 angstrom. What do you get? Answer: 2.38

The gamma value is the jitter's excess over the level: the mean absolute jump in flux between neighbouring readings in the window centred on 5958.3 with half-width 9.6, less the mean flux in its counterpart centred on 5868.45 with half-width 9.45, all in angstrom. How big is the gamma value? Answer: -244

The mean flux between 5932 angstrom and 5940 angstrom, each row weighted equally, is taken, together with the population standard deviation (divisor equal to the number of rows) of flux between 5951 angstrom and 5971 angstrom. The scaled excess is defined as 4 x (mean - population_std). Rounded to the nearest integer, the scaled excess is 969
